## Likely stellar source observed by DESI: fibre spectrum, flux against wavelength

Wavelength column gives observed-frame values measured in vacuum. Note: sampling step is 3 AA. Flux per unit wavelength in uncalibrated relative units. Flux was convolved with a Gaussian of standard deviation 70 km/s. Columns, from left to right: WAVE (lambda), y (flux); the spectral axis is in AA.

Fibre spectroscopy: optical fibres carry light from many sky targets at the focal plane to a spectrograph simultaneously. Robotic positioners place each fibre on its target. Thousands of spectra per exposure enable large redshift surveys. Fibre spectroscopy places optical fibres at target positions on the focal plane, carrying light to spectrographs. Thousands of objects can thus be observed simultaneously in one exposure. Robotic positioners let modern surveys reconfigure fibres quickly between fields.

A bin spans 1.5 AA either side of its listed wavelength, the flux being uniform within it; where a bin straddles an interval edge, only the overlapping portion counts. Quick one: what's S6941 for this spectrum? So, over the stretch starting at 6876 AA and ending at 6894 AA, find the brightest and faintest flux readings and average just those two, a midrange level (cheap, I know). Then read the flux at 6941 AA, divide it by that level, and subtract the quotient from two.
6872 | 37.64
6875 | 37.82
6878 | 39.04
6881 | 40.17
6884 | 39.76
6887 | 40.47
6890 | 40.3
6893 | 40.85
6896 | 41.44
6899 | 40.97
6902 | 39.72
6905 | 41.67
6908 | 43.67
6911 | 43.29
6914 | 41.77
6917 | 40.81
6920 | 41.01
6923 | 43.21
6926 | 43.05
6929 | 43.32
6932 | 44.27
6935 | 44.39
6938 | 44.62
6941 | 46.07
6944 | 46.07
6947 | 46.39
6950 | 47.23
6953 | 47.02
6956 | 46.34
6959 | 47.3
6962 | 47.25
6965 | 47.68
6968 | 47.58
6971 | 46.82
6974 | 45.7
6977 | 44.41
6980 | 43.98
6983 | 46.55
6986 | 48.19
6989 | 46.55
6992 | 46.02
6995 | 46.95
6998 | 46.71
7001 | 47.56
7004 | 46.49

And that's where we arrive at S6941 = 0.85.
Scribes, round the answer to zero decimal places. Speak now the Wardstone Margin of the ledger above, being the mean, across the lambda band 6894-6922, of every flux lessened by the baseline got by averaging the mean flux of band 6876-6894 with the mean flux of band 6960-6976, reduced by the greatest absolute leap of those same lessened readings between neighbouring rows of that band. -4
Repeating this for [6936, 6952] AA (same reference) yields 1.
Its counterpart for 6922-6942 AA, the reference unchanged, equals -1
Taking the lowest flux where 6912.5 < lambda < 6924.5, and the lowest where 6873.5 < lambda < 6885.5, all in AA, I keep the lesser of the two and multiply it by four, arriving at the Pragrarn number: 151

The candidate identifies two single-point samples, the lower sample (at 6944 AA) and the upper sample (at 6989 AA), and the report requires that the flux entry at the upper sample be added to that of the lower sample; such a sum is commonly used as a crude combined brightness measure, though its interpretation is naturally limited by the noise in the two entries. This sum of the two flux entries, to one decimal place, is 92.6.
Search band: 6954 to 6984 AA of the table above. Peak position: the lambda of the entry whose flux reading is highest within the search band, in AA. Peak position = 6965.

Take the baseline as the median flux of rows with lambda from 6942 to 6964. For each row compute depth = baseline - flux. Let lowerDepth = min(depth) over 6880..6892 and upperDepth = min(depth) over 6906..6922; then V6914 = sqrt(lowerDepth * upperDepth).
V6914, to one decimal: 4.7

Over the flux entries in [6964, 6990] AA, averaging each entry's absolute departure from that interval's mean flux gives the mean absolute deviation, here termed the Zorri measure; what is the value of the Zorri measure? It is 1.13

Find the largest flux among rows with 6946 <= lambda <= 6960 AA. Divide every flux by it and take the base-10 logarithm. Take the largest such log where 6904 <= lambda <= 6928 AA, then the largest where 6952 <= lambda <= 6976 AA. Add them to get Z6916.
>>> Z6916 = -0.03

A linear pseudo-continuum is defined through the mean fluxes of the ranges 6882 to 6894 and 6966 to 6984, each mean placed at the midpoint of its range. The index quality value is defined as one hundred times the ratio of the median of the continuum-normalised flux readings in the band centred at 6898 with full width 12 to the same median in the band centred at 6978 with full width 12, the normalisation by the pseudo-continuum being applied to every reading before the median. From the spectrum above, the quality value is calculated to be 102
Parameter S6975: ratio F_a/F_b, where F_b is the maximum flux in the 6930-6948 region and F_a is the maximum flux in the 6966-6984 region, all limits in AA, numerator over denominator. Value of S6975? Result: 1.03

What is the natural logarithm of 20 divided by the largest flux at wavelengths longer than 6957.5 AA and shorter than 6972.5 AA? -0.869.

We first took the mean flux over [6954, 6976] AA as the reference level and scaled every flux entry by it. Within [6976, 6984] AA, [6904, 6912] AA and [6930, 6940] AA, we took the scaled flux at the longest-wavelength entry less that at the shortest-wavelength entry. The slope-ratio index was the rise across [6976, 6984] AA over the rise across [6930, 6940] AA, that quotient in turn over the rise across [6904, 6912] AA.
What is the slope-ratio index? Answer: 177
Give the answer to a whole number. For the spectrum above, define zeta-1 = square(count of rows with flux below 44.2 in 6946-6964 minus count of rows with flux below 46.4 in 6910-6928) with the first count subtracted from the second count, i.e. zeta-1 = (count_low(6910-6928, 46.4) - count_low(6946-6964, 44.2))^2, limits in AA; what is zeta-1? 36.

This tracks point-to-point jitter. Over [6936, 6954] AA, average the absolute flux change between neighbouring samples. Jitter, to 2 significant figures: 0.56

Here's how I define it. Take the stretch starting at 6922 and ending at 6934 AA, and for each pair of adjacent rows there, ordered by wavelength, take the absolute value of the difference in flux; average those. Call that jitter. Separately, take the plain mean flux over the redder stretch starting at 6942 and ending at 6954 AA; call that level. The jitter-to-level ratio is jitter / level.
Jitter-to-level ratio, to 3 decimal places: 0.010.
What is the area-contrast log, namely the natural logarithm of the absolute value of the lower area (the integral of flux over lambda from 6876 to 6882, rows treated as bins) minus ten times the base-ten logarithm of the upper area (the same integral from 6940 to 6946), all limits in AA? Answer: 5.36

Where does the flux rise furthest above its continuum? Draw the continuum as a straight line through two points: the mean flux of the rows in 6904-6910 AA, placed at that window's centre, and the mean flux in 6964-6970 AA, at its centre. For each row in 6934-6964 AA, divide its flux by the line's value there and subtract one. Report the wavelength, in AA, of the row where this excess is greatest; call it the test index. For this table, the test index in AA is 6950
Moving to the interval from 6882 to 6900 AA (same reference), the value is 6896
